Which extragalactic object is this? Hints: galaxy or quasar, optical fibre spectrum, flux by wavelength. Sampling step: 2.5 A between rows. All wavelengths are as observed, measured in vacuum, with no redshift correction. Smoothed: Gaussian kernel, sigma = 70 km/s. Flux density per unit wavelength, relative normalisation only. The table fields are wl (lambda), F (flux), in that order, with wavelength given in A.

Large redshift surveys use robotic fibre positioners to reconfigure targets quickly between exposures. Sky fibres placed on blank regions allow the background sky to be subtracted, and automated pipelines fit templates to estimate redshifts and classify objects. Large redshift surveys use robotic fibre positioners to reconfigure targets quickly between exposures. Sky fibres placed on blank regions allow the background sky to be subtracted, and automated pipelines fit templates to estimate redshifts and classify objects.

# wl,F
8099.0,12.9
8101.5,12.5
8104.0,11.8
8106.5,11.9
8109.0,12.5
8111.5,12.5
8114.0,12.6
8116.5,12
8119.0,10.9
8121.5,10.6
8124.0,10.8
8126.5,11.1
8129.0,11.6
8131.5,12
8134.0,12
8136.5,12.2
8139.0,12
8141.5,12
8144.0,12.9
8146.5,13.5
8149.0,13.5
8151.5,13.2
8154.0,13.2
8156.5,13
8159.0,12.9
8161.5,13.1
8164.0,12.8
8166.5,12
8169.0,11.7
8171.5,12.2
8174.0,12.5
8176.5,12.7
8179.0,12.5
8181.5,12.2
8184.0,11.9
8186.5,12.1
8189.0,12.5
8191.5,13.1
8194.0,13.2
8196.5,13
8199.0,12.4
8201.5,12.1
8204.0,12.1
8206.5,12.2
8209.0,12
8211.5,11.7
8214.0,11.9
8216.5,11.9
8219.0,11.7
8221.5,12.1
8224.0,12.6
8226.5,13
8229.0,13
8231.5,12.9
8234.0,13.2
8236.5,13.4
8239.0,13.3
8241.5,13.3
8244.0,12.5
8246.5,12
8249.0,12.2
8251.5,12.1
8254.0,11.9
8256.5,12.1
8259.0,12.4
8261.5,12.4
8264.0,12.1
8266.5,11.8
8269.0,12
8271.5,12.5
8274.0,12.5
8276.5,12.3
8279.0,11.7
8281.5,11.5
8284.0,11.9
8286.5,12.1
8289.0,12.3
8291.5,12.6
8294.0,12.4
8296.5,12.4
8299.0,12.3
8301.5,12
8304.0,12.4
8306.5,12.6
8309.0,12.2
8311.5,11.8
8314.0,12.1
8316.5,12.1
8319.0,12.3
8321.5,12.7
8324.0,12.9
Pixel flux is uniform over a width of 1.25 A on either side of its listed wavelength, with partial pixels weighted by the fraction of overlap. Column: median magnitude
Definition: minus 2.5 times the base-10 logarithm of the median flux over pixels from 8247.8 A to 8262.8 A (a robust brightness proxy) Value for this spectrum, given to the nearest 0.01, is -2.71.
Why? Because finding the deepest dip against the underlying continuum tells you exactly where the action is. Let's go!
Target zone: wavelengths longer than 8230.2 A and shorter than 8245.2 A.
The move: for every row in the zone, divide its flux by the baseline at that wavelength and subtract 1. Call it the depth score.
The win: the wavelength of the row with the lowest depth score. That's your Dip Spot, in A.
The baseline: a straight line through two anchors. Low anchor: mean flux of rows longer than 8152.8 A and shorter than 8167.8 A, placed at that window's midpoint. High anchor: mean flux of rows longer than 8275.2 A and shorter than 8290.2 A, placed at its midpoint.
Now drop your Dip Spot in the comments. 8244.0 A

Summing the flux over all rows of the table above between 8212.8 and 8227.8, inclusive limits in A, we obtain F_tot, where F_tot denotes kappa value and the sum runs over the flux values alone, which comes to 73.2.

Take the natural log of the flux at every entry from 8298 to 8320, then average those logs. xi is 2.50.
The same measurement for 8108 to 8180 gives 2.51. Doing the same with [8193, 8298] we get 2.51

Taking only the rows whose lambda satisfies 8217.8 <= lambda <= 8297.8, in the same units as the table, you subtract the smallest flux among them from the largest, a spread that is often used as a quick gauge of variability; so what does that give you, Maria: 1.9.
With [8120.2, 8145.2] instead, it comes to 2.3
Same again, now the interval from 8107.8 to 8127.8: 2.0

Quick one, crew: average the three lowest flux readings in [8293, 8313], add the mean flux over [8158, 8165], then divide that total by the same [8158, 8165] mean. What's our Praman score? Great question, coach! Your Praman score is 1.93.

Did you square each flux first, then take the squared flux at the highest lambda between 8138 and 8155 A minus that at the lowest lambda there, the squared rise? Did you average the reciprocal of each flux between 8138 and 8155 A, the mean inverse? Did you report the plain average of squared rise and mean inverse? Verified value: 15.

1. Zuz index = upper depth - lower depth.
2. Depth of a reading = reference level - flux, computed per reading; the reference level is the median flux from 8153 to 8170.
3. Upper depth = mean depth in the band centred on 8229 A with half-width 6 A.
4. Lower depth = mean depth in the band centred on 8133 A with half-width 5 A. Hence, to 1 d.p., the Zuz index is -1.0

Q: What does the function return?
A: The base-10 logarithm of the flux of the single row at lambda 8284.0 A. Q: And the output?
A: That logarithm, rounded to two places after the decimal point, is 1.08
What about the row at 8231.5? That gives 1.11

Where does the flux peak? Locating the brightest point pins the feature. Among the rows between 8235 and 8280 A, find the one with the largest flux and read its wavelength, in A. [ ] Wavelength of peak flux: 8236.5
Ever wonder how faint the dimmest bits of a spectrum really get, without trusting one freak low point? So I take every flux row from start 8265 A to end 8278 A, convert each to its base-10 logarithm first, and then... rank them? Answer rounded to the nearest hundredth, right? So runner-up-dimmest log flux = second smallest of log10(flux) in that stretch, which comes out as 1.08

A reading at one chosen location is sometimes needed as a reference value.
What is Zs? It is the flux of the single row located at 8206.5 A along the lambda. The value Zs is 12.2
